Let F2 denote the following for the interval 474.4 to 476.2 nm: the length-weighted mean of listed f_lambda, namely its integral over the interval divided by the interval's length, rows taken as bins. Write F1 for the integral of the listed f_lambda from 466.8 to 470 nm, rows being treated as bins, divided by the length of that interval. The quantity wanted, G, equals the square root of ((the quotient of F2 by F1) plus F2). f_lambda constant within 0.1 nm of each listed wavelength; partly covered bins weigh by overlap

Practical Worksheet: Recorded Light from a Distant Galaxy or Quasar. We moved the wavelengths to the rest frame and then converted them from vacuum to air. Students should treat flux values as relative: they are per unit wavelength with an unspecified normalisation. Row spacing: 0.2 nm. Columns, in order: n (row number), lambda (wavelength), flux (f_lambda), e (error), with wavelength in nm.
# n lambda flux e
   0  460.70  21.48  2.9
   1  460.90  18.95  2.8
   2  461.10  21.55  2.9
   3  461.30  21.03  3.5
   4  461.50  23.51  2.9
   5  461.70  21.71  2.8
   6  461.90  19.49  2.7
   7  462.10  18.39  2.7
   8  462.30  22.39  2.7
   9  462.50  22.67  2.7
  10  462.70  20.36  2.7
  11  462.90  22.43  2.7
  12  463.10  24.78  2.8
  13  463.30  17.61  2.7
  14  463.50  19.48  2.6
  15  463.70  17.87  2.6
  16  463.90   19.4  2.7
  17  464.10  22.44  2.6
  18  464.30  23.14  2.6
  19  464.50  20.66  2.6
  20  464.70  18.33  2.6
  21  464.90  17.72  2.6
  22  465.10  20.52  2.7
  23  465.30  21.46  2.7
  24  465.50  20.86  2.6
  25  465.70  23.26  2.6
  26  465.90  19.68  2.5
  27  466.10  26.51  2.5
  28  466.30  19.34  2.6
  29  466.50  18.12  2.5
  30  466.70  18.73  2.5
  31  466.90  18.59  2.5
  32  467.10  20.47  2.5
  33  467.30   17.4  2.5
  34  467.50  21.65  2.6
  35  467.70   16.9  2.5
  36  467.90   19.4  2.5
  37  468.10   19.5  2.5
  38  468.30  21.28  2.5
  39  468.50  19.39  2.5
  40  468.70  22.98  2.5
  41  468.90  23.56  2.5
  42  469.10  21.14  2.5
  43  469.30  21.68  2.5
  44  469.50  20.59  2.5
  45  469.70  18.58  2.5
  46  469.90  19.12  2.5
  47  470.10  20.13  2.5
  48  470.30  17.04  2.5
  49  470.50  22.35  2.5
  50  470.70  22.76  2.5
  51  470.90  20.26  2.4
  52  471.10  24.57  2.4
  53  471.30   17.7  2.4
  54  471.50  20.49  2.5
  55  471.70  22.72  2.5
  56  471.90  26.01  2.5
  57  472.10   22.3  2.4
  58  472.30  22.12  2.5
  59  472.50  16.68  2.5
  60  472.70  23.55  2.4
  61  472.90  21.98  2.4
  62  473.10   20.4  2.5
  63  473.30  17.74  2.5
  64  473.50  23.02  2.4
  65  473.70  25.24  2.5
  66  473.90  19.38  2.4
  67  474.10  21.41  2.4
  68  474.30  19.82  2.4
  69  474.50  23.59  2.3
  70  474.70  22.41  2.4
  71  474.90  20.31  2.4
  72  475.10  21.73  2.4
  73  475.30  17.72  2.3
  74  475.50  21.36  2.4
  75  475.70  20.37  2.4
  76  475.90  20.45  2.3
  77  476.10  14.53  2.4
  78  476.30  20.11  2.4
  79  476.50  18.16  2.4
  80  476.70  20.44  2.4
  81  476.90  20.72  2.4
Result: 4.61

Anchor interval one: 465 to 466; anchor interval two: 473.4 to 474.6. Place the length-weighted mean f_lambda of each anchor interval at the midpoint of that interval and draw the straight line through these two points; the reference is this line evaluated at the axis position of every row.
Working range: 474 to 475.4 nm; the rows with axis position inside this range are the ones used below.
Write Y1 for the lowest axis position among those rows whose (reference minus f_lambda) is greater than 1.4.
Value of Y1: 474.30 nm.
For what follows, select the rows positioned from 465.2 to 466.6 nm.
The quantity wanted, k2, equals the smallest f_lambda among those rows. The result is 18.12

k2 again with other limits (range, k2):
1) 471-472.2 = 17.7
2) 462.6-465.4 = 17.61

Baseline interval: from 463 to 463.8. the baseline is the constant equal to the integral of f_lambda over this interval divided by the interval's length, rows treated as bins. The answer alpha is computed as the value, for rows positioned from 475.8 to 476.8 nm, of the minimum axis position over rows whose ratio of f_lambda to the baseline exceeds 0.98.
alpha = 475.90 nm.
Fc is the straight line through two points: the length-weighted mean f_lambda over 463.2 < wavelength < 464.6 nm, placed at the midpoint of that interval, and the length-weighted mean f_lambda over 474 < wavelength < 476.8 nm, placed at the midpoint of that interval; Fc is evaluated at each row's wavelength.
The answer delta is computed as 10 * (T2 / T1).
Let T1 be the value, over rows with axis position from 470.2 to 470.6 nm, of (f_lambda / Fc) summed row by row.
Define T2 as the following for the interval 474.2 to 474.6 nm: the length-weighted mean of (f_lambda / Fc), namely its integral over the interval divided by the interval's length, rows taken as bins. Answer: 5.5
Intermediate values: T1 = 1.96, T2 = 1.08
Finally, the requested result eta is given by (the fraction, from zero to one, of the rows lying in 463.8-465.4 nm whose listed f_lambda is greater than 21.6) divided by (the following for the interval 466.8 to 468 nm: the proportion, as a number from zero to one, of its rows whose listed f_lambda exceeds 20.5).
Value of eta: 1.50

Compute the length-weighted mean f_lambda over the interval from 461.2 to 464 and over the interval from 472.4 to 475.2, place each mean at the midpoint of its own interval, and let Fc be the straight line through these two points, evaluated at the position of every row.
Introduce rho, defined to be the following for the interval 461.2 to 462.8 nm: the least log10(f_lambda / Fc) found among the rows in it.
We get -0.053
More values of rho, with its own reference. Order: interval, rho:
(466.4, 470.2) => -0.094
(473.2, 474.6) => -0.078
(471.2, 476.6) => -0.167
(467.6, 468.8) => -0.094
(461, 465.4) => -0.073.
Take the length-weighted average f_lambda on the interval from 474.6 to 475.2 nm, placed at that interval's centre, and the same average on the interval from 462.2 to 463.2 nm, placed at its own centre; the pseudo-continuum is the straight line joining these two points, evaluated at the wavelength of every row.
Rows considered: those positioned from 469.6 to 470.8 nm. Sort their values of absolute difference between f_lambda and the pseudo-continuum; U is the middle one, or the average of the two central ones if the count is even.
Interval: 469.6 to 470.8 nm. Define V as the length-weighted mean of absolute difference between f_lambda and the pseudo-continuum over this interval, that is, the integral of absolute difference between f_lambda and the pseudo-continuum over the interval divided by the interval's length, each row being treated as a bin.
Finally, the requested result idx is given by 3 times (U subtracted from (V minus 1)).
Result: -2.8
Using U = 2.3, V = 2.36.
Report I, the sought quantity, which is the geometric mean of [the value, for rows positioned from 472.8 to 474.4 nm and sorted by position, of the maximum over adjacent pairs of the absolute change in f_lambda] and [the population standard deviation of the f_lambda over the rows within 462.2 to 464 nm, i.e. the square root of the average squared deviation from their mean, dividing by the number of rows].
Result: 3.7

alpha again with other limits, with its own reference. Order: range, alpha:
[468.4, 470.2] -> 468.70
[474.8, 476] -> 474.90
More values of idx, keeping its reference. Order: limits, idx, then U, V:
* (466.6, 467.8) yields -4.0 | 3.5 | 3.18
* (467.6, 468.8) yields -3.4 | 2.6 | 2.47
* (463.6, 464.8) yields -3.0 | 2.4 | 2.35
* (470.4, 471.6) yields -1.7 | 1.4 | 1.85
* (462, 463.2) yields -2.0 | 1.2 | 1.50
